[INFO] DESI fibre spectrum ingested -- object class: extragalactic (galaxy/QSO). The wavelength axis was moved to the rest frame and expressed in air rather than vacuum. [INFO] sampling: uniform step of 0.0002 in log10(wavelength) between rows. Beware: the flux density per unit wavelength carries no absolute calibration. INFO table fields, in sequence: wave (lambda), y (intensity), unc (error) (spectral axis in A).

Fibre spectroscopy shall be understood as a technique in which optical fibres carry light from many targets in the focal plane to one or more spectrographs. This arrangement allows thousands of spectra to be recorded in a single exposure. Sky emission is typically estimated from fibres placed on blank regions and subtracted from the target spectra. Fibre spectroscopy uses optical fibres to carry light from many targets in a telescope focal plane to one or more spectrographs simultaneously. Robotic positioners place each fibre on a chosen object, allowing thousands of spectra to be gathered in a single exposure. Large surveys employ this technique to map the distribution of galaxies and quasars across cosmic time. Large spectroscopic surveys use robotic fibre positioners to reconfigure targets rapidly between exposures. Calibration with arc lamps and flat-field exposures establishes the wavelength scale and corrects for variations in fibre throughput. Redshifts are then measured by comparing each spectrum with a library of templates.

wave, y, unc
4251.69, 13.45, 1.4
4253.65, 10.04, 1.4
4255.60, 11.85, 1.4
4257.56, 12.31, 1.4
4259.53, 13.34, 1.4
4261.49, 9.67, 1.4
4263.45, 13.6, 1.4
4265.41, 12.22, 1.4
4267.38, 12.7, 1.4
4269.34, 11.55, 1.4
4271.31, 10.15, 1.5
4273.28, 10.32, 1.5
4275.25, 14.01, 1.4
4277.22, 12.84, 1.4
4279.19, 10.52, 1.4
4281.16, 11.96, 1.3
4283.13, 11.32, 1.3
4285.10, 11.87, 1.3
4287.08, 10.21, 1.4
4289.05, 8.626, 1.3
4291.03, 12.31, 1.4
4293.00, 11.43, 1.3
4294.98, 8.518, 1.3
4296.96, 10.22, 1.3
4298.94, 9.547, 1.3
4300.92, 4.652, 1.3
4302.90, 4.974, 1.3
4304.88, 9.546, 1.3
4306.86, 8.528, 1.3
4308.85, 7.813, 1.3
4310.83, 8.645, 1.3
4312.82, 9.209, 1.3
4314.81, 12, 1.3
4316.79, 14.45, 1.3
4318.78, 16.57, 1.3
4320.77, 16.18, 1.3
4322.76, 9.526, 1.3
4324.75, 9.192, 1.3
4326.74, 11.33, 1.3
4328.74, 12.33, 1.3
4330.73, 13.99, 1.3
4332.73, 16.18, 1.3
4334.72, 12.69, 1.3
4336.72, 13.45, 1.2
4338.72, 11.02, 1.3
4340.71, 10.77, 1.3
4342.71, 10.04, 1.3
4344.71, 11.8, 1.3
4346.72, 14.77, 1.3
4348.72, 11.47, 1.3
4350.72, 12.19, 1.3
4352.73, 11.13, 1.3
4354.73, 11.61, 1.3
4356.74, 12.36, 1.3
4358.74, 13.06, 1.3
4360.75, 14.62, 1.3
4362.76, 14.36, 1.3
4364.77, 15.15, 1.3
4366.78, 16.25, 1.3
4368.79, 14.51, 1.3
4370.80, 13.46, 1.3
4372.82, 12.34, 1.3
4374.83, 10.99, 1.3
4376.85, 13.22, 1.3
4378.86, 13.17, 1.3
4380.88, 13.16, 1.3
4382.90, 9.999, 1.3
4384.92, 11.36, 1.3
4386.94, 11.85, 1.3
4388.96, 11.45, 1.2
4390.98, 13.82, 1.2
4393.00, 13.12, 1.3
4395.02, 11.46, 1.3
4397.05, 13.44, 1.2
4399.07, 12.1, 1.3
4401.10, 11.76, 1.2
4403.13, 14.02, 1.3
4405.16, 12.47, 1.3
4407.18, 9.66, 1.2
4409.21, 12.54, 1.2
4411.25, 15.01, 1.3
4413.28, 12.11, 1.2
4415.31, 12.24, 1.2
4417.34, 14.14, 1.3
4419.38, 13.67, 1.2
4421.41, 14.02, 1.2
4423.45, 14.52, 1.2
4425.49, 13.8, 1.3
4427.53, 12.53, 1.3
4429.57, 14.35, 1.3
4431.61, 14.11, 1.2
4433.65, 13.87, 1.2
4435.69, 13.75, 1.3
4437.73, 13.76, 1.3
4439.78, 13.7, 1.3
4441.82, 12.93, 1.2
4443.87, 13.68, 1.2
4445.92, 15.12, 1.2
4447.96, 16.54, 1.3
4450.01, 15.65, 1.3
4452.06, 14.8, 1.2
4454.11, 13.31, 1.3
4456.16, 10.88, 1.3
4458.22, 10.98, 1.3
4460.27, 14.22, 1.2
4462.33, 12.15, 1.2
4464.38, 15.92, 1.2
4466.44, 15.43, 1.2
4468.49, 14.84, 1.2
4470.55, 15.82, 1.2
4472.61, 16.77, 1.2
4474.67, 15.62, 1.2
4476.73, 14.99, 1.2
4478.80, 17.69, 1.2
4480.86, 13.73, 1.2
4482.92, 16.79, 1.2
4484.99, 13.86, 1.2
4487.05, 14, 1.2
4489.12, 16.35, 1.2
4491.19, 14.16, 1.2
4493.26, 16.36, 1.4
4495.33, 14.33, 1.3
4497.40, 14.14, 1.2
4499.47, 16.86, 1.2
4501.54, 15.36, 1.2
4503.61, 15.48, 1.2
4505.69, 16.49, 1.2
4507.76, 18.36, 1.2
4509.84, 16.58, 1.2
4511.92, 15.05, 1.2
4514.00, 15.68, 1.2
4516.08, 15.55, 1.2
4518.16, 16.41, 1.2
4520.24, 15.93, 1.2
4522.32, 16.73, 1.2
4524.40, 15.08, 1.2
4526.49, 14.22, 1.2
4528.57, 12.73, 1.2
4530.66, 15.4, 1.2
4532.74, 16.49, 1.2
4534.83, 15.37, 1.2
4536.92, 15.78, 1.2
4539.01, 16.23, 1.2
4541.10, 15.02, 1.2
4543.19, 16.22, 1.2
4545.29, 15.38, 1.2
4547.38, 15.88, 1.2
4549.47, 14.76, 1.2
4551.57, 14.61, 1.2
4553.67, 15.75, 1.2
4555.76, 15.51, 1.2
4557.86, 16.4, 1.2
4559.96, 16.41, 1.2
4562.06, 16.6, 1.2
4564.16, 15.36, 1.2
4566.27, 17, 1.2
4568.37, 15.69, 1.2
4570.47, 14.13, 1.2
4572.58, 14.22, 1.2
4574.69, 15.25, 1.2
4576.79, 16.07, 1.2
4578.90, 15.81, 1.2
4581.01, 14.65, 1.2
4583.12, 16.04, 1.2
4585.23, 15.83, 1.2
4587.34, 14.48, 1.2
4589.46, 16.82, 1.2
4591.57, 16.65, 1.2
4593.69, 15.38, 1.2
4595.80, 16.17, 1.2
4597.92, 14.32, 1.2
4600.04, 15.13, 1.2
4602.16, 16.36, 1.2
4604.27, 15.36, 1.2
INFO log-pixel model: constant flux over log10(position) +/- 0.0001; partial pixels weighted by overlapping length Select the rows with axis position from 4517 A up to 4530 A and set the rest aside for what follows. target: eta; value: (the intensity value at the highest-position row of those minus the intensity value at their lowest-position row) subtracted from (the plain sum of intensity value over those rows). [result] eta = 95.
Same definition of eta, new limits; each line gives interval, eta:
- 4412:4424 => 78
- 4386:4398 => 74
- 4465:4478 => 94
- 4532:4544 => 95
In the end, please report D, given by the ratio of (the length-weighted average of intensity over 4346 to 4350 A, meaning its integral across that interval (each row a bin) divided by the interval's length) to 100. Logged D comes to 0.130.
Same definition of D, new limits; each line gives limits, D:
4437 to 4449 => 0.143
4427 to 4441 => 0.138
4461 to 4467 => 0.144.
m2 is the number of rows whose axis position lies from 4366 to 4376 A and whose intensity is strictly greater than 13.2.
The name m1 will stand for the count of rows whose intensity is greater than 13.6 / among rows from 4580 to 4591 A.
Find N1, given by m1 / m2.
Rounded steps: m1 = 5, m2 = 3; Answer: 1.7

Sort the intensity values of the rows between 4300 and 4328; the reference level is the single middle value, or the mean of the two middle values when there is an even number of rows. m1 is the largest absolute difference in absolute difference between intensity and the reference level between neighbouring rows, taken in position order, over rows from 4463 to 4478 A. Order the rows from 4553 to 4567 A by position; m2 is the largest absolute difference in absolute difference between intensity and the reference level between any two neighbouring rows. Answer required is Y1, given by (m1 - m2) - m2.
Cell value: -2.1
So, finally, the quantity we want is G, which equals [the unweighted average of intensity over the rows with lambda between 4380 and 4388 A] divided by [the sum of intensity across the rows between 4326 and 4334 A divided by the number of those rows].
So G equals 0.86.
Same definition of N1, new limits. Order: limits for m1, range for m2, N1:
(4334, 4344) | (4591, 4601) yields 0.0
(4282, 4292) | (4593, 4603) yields 0.0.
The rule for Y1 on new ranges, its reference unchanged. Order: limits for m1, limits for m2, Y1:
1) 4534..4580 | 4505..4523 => -2.1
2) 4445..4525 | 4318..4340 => -9.3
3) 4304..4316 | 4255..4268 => -5.4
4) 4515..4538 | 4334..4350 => -3.9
